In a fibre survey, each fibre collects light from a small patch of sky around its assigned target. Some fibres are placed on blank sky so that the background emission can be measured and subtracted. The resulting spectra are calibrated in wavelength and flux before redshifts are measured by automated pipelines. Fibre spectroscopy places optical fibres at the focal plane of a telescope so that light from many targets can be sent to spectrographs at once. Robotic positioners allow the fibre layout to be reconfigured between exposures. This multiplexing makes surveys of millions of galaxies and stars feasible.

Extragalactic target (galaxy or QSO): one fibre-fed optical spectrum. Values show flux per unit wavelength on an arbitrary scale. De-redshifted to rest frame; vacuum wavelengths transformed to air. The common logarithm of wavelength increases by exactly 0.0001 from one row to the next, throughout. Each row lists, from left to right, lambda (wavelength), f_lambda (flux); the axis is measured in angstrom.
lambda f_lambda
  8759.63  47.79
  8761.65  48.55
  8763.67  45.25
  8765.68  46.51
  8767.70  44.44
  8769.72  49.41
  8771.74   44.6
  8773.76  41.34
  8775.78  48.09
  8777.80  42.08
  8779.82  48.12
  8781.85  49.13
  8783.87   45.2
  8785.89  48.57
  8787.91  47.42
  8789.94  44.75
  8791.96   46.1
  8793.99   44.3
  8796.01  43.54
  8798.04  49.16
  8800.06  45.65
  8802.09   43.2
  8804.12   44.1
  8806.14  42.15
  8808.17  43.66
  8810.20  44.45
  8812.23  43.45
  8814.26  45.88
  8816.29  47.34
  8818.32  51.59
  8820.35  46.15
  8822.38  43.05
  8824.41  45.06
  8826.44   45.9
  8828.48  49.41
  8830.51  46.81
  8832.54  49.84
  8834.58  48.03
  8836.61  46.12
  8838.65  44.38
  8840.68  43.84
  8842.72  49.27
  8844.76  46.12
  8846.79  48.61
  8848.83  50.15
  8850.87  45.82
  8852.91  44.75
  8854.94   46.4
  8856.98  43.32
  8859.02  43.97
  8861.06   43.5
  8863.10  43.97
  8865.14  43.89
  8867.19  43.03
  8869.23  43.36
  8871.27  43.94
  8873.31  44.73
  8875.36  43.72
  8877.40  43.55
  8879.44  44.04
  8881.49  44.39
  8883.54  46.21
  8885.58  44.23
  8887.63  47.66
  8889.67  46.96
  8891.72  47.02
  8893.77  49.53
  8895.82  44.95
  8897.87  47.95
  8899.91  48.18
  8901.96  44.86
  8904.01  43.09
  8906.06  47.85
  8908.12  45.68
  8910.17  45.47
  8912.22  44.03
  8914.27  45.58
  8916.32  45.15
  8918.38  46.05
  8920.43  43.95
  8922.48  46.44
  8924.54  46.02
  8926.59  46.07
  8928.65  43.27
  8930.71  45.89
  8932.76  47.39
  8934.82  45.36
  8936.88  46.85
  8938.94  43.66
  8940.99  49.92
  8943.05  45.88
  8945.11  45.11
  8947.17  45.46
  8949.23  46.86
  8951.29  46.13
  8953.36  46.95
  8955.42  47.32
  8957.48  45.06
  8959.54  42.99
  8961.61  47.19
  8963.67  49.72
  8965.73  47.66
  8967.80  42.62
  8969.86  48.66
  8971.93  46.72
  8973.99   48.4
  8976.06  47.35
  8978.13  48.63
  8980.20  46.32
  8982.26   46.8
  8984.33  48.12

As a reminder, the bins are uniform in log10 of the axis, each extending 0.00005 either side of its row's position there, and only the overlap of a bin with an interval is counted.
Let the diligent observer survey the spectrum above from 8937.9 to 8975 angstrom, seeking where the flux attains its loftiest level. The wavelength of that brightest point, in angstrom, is 8940.99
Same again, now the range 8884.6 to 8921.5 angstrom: 8893.77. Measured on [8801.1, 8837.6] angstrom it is 8818.32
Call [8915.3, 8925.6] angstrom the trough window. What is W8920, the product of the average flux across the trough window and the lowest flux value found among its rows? 2001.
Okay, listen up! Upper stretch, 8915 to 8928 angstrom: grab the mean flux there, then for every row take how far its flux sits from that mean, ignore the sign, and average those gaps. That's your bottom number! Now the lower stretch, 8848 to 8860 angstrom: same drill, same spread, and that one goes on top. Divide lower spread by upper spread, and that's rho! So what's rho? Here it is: 2.4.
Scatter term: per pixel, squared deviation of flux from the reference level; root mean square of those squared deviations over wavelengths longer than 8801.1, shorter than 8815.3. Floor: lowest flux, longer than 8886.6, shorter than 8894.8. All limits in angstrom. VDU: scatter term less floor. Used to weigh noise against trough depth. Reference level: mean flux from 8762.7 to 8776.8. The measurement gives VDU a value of -41.1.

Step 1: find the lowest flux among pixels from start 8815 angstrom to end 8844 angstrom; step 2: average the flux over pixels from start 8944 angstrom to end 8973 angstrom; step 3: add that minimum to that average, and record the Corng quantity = 89.4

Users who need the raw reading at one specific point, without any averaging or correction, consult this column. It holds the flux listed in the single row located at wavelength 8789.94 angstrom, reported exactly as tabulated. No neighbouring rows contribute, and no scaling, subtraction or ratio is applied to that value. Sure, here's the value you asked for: 44.75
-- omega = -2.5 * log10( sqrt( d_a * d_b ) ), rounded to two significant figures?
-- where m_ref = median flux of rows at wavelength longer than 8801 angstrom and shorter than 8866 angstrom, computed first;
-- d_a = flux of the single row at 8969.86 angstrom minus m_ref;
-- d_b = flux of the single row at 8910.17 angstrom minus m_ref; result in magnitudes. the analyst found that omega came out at 1.3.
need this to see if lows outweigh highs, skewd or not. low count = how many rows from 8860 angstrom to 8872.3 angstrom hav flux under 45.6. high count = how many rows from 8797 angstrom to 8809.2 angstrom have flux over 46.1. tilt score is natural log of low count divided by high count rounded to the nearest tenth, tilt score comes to 1.8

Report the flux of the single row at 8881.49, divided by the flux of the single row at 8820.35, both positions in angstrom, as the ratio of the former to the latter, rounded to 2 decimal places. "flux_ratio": 0.96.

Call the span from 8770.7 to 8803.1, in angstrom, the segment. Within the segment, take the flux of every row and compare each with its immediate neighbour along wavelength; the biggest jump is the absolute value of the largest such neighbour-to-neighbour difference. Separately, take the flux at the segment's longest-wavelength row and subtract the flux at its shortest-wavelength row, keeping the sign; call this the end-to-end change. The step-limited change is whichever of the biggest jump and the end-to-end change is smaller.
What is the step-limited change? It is -1.4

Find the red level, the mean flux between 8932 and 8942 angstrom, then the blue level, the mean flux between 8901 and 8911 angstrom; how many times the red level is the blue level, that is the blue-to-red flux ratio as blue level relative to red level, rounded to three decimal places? 0.973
